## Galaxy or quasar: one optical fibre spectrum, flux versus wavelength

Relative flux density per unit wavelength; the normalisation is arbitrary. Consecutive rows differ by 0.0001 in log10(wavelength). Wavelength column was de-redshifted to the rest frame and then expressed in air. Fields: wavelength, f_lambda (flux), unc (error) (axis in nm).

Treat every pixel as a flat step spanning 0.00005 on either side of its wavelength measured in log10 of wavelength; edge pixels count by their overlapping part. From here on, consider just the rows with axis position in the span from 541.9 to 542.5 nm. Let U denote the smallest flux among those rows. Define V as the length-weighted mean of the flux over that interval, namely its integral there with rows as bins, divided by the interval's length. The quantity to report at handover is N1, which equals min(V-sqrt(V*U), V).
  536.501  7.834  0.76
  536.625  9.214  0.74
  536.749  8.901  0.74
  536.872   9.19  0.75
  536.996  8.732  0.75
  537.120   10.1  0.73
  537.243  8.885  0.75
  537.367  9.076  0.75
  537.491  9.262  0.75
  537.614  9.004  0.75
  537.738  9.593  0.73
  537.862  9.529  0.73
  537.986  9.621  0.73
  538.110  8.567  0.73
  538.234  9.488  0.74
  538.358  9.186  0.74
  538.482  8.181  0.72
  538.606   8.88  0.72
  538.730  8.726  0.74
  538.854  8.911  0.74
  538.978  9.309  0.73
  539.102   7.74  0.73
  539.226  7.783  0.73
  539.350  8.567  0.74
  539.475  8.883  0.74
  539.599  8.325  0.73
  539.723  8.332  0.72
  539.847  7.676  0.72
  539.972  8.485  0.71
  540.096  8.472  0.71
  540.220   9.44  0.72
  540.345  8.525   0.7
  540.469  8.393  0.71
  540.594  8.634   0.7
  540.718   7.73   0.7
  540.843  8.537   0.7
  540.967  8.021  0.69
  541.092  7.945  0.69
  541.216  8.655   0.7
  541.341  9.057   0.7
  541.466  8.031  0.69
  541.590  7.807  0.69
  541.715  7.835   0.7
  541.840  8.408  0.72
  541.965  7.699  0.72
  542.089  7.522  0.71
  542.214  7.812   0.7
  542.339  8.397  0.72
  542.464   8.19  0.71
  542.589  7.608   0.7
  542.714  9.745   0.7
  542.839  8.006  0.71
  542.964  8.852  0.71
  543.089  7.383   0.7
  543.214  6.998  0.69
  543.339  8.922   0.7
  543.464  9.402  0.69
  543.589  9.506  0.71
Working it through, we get 0.20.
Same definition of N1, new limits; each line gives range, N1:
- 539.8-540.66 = 0.44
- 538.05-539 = 0.36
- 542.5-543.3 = 0.59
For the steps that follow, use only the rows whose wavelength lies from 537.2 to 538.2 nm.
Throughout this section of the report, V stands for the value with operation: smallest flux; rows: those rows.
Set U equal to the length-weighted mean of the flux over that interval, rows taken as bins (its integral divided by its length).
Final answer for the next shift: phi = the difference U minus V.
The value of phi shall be 0.64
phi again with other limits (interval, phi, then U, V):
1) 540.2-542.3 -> 0.69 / 8.21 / 7.522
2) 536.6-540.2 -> 1.18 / 8.85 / 7.676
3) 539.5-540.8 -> 0.74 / 8.42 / 7.676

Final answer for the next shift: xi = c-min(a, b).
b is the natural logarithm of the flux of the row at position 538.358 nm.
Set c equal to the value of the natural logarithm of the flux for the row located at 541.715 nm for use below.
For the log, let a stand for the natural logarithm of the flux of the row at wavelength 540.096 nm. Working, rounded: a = 2.14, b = 2.22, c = 2.06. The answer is -0.08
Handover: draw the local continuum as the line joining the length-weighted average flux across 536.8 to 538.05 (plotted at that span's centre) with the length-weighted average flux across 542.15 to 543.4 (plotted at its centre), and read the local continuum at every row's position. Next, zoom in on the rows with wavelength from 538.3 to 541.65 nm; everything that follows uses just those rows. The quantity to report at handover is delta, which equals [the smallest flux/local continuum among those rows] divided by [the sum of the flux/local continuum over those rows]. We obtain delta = 0.033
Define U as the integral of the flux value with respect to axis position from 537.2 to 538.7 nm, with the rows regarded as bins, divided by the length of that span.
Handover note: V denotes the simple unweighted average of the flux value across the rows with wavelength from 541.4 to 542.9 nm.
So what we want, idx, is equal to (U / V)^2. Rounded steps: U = 9.1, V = 8.1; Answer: 1.27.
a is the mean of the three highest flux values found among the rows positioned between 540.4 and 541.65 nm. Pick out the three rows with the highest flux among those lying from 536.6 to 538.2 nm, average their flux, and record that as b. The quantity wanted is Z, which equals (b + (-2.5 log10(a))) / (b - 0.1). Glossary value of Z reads 0.766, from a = 8.8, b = 9.8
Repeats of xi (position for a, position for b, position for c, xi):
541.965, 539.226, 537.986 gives 0.22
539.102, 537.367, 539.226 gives 0.01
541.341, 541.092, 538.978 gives 0.16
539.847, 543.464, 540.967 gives 0.04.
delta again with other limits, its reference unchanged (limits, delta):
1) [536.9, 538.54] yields 0.070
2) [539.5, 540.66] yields 0.100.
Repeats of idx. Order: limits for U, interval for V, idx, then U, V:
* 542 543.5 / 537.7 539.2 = 0.84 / 8.2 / 9.0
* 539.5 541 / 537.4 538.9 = 0.86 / 8.4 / 9.1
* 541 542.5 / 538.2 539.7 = 0.88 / 8.1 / 8.7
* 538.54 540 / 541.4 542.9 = 1.10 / 8.5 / 8.1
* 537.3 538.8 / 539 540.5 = 1.17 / 9.1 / 8.4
